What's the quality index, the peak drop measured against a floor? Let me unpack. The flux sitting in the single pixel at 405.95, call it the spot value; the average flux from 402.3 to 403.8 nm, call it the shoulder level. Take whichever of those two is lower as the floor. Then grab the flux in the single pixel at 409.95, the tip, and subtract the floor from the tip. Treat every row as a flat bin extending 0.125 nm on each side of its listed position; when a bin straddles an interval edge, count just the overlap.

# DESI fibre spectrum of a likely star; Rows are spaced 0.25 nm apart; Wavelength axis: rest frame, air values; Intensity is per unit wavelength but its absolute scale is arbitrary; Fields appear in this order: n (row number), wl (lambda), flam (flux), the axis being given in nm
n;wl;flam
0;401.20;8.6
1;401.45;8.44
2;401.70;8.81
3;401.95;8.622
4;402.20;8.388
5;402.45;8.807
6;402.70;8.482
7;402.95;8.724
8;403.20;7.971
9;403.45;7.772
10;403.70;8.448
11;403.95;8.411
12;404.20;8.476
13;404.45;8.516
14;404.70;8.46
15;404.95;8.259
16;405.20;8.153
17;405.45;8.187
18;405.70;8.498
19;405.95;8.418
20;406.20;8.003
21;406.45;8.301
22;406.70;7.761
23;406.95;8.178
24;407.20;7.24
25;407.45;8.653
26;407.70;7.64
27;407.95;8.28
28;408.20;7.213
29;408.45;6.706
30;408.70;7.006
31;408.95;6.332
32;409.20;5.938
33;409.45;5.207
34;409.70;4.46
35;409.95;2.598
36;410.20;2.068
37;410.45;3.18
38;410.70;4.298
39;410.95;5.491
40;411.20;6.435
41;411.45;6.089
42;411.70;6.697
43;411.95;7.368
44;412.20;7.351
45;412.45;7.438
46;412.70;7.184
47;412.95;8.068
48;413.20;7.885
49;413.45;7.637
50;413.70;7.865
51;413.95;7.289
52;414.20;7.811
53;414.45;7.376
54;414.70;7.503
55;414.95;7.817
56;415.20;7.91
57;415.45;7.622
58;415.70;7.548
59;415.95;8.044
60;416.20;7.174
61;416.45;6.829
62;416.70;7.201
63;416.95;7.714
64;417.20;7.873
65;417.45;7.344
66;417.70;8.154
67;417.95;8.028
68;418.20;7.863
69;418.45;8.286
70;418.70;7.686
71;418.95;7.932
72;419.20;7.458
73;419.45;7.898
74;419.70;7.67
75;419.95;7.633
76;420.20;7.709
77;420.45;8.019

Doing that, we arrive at -6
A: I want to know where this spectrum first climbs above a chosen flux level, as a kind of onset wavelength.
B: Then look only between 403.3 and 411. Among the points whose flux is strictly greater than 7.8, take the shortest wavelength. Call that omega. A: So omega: 403.70 nm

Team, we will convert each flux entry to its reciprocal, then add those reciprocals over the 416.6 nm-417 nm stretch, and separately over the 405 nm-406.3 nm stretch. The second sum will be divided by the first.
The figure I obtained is 2.3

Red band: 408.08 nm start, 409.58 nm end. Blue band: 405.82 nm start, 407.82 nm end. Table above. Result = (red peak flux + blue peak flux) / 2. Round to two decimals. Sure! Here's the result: 7.93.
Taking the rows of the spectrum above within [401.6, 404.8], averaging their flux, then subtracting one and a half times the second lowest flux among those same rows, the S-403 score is -3.5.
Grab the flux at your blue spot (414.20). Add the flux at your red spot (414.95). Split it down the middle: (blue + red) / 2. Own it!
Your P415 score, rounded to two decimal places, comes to 7.81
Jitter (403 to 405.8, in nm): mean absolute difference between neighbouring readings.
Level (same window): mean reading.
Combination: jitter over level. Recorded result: 0.021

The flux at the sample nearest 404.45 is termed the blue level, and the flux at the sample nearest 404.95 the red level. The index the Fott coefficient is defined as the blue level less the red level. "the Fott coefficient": 0.3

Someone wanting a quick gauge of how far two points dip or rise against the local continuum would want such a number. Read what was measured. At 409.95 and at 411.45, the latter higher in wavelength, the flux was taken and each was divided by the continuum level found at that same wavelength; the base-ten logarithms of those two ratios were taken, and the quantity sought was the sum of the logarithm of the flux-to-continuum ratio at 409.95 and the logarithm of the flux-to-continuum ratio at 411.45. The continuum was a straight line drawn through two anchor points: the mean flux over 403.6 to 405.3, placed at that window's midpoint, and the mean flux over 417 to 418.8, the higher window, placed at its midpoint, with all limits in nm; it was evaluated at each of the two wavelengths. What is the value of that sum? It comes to -0.624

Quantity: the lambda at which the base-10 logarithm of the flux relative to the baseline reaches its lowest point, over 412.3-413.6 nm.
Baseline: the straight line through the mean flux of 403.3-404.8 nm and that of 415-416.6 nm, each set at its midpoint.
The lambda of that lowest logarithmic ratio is 412.70 nm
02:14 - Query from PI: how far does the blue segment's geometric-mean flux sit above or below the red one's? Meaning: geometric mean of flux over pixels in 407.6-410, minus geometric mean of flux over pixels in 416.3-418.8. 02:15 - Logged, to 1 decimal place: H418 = -1.8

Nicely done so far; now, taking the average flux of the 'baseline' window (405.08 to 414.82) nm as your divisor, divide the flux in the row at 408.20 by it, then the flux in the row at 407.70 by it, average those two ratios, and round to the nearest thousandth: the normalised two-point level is 1.082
